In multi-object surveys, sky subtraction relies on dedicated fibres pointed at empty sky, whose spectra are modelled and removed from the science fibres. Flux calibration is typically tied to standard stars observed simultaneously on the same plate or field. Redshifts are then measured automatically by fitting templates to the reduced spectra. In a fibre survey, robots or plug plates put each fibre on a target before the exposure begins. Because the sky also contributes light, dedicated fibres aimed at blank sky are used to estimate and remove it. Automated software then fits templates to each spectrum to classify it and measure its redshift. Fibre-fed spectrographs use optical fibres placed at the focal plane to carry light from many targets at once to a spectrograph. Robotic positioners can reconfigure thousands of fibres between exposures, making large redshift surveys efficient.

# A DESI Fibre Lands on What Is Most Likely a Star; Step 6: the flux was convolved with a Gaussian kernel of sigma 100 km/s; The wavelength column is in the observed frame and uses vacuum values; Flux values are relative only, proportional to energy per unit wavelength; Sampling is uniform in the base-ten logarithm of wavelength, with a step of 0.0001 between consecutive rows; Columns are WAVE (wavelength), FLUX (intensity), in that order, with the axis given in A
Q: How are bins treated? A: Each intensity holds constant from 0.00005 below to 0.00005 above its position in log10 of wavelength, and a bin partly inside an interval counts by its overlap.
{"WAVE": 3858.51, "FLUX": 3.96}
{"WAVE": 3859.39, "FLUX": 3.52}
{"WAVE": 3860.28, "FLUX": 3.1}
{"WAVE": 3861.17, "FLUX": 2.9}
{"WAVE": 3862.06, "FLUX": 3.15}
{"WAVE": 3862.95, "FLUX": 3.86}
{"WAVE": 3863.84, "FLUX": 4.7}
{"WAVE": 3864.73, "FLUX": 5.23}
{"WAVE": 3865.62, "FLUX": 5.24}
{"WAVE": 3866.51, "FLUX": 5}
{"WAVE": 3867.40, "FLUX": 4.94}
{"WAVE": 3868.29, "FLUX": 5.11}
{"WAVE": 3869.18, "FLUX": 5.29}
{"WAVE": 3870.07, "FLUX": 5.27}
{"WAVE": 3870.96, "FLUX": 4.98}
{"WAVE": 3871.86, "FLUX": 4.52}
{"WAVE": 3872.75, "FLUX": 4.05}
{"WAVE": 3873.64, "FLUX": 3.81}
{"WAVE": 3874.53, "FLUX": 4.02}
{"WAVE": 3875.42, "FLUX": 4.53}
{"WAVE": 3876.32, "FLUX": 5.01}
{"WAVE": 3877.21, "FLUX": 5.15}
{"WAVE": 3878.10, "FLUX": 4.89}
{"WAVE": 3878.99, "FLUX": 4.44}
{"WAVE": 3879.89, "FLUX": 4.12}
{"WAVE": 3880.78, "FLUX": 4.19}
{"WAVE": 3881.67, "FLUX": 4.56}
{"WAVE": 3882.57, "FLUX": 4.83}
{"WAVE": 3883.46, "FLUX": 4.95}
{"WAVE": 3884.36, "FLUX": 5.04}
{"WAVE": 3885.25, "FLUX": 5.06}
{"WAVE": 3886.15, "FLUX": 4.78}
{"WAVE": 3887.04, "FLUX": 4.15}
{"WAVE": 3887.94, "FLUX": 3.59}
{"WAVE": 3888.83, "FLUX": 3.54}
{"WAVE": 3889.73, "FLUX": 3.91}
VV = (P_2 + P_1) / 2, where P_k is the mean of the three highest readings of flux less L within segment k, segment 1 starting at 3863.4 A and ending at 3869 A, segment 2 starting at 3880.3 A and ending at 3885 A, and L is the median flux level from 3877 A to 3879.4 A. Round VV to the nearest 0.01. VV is 0.18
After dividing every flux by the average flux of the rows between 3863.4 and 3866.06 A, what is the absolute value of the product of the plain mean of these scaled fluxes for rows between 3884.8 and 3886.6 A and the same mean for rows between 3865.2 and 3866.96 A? 0.99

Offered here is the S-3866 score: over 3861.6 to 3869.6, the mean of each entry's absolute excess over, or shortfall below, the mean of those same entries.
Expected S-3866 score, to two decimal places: 0.55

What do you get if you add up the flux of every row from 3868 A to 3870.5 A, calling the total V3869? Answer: 16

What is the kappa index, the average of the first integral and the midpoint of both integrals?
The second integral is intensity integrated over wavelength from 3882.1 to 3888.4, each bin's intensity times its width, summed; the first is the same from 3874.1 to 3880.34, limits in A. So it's 28.8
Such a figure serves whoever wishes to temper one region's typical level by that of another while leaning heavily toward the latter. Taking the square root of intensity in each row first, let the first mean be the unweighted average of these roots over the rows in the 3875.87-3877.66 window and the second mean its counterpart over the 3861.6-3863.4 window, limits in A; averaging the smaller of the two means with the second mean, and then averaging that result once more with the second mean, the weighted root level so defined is 1.87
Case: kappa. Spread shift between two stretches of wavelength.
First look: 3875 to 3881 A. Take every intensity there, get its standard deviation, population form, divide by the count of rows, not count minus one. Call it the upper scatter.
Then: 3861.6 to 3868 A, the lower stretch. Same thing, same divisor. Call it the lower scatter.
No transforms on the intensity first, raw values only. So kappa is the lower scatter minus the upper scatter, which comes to 0.4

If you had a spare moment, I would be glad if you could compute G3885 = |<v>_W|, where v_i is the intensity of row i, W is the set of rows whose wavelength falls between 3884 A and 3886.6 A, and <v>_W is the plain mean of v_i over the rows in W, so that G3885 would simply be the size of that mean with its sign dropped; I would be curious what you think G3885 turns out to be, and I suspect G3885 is 5.0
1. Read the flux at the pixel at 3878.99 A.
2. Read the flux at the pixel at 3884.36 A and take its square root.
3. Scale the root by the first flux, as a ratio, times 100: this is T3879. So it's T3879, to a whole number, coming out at 51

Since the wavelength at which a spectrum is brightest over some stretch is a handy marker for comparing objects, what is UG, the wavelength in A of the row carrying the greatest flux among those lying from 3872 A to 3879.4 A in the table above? 3877.21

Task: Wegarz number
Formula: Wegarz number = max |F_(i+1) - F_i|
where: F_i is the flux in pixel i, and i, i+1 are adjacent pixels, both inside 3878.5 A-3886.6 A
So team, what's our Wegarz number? 0.370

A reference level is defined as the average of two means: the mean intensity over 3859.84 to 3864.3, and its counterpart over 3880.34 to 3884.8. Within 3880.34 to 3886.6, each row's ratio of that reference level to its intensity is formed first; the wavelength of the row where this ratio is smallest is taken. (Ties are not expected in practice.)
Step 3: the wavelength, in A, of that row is 3885.25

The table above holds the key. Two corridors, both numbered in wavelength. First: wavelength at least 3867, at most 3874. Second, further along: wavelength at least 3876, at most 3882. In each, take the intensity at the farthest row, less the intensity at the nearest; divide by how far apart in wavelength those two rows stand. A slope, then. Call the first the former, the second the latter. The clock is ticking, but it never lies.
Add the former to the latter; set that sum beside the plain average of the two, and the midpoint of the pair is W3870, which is -0.20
